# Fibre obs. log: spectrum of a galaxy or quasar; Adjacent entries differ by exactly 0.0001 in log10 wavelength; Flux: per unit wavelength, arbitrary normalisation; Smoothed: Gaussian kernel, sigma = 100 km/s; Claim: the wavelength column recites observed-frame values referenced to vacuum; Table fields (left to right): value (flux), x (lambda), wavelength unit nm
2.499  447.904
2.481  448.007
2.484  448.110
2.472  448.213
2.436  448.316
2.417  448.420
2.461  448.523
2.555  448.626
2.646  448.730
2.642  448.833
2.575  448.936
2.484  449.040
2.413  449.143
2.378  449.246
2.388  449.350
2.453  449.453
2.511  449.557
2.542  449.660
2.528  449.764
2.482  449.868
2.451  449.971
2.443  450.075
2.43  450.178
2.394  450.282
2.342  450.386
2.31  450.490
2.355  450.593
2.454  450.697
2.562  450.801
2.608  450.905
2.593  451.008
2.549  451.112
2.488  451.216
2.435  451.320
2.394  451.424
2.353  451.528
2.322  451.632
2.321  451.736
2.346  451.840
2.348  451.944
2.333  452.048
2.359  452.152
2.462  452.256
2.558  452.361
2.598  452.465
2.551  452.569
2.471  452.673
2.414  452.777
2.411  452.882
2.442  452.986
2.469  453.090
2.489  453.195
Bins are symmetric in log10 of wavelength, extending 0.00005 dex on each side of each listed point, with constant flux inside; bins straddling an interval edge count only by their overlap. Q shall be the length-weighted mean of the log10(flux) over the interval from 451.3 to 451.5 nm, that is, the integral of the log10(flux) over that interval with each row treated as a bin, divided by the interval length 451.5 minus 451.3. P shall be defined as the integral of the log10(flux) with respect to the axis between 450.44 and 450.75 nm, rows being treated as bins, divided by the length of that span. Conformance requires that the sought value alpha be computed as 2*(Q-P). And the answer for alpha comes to 0.01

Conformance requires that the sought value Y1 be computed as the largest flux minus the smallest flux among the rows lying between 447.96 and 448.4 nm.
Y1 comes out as 0.05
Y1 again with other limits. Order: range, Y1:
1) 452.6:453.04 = 0.06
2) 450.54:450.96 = 0.25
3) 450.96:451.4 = 0.16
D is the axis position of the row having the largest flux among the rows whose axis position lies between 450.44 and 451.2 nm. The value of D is 450.905 nm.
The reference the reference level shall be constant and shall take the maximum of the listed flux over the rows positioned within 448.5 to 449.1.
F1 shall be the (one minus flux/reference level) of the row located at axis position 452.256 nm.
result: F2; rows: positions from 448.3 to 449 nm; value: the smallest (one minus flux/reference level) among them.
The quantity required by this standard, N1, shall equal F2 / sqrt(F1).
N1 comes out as 0.00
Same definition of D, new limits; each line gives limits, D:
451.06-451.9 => 451.112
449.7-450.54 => 449.764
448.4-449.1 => 448.730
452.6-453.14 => 452.673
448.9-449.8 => 448.936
